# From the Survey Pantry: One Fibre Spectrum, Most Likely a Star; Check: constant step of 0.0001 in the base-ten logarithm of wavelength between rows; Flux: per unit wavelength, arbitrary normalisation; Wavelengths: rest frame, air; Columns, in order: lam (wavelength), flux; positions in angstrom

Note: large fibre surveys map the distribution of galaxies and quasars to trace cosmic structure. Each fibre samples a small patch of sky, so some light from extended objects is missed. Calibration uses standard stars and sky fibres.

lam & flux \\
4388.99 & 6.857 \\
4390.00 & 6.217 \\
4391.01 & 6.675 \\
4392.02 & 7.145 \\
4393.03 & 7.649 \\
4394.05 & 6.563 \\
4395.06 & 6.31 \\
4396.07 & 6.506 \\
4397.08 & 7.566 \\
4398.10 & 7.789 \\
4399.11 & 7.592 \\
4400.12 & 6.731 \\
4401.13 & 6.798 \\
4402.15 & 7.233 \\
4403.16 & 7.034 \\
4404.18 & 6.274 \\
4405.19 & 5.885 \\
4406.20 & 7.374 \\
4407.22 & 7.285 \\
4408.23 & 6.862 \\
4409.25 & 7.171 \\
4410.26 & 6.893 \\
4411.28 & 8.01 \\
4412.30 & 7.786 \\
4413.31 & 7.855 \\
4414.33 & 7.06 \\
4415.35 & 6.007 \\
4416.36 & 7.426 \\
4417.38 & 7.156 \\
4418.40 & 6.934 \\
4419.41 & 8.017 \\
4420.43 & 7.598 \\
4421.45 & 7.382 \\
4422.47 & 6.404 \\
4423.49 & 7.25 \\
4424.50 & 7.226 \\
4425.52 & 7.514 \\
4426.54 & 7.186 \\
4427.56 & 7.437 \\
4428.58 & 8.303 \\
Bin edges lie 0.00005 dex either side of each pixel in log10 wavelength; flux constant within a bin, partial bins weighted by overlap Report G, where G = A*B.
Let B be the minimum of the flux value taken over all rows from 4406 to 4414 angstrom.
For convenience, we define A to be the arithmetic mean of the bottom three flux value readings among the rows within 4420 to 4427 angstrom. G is 48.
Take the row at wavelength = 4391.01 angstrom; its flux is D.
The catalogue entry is 6.675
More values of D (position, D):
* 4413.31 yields 7.855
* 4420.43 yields 7.598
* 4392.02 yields 7.145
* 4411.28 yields 8.01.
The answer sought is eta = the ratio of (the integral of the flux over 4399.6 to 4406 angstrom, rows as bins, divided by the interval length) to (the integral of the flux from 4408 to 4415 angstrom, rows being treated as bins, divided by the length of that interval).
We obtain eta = 0.91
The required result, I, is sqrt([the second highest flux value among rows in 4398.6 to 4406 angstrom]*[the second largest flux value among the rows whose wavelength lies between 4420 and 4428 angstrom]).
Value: 7.4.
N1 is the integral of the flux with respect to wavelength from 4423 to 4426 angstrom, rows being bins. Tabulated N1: 22.0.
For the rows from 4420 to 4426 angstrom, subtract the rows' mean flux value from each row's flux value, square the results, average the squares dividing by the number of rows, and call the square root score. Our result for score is 0.39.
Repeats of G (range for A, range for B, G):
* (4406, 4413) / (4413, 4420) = 42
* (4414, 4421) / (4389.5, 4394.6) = 41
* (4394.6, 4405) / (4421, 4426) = 41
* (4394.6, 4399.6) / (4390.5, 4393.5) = 45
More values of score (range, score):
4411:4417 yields 0.68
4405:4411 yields 0.50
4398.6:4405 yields 0.41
